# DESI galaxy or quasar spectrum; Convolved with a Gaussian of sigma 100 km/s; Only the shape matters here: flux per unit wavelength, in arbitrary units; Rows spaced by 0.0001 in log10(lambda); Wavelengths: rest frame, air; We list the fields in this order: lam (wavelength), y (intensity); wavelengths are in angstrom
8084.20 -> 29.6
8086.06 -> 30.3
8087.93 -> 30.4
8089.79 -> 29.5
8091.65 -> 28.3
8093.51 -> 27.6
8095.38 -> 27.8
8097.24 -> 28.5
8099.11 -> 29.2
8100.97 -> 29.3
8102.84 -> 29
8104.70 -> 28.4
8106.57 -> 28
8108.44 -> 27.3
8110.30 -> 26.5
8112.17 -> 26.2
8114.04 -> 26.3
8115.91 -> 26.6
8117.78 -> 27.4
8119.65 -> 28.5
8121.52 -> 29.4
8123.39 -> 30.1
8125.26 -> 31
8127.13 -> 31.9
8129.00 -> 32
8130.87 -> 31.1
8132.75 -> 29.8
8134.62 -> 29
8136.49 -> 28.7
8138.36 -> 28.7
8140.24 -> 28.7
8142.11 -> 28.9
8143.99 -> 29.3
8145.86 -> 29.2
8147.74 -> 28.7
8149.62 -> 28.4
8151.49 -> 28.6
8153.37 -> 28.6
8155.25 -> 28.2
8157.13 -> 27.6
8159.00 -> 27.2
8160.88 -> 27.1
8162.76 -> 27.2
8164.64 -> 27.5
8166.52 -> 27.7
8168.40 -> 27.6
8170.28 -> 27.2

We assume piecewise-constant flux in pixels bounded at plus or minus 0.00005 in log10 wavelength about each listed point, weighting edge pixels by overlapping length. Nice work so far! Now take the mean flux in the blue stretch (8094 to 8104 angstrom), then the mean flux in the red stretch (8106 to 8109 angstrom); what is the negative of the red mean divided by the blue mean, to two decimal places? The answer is -0.96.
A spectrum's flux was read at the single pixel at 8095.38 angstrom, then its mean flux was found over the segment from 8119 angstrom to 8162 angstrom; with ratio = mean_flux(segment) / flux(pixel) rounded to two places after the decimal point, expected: 1.05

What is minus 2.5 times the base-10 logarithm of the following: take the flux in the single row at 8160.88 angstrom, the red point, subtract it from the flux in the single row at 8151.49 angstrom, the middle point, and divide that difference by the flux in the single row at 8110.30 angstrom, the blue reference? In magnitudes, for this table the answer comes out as 3.1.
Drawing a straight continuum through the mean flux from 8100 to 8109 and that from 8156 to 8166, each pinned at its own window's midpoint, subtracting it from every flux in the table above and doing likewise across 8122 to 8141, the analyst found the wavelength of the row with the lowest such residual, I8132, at 8136.49 angstrom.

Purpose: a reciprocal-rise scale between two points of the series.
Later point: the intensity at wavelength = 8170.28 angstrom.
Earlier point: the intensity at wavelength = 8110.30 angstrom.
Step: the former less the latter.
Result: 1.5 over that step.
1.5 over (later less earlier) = 2.1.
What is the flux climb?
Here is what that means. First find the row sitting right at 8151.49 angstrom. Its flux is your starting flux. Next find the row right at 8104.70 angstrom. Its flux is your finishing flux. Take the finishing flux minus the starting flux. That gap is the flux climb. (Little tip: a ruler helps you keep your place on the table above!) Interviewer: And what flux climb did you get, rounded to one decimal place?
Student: -0.2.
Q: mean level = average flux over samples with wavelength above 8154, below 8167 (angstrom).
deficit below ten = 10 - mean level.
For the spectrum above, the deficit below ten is -17.5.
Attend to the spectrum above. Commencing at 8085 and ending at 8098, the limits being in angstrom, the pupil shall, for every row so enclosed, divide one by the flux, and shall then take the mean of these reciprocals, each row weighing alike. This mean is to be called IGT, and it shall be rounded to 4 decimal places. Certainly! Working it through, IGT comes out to 0.0346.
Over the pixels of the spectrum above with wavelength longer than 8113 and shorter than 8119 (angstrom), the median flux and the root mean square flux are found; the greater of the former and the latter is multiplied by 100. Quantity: 2677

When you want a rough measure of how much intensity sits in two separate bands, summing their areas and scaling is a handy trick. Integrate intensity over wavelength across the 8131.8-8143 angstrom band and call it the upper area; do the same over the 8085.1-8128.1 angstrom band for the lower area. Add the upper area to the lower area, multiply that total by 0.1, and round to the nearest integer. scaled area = 155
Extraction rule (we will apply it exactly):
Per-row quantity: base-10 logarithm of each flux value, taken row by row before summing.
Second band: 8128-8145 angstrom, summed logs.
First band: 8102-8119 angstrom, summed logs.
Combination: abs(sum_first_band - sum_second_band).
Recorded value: 0.31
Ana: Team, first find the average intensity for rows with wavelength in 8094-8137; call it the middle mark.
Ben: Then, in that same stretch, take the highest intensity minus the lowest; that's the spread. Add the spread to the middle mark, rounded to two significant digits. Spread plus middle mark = 35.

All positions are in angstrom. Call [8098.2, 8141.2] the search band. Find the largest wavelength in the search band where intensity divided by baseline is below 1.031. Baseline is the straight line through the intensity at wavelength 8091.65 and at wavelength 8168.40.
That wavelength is 8140.24 angstrom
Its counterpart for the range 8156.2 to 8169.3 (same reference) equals 8168.40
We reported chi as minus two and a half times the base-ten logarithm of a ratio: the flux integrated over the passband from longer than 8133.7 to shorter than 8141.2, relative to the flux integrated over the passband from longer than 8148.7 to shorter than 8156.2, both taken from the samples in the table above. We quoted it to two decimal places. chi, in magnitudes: -0.01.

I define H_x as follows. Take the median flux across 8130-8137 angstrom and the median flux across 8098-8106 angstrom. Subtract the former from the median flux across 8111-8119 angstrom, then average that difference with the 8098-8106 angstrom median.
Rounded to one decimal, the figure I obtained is 13.1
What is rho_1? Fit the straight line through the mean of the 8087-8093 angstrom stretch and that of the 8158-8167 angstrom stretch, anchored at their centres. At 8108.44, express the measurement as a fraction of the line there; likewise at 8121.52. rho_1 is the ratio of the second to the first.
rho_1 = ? 1.09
